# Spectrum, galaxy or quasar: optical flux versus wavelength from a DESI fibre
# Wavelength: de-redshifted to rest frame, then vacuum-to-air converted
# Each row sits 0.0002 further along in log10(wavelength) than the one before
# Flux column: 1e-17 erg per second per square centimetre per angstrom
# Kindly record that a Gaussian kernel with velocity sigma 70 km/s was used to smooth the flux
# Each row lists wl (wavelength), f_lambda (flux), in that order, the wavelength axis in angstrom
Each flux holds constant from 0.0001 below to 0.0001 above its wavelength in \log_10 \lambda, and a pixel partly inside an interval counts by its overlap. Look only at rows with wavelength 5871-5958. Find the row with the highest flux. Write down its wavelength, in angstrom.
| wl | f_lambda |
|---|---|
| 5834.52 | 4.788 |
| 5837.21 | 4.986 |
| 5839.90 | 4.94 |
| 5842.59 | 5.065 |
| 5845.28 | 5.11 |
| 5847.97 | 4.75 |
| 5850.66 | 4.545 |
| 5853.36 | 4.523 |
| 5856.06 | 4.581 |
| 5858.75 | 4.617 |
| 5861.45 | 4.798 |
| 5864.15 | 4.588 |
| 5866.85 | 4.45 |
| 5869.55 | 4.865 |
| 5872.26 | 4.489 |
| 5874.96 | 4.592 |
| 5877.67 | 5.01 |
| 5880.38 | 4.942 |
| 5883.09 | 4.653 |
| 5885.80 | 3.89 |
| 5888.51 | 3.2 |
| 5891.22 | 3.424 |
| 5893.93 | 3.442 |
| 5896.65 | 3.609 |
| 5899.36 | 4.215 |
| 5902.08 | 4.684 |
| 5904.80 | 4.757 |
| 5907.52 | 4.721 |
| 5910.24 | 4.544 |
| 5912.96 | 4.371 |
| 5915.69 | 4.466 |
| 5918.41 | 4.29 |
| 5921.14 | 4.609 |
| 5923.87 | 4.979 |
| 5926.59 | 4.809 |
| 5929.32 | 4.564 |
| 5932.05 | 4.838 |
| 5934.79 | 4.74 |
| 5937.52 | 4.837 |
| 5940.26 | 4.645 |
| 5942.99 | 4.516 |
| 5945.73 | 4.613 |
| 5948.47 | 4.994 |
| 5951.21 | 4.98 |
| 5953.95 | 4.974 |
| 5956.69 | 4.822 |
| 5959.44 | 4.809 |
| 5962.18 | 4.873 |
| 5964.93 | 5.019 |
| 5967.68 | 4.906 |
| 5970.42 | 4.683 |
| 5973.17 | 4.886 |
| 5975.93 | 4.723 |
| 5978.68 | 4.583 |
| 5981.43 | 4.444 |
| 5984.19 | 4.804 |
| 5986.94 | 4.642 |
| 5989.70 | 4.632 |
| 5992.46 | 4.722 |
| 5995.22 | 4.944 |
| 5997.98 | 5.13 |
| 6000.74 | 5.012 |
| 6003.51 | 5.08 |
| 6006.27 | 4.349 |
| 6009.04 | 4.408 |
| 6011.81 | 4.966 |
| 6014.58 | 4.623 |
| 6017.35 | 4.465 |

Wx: 5877.67 angstrom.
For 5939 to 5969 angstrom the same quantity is 5964.93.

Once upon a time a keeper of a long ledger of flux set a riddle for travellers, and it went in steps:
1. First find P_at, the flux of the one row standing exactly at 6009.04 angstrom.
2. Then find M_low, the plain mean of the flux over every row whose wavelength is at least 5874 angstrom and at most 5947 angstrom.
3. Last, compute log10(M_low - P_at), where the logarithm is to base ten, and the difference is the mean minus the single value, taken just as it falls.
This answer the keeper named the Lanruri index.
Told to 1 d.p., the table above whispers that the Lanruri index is -1.5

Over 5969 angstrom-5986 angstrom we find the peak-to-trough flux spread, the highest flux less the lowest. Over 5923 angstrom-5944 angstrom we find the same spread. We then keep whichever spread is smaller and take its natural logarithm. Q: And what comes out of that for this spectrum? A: -0.82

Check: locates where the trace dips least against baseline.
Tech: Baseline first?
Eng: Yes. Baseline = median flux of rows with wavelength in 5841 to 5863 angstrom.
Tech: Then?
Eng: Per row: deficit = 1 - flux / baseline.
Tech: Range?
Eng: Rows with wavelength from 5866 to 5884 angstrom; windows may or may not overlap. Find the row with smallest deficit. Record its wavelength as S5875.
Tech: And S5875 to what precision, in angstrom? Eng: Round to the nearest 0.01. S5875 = 5877.67 angstrom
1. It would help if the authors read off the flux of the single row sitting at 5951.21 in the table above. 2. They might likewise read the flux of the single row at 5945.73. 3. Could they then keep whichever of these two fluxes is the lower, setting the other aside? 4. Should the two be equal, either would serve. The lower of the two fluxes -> 4.61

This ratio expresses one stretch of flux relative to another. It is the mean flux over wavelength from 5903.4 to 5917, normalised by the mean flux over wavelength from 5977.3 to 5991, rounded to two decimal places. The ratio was 0.99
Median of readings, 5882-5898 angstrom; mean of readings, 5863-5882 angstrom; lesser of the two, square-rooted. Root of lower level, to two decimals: 1.88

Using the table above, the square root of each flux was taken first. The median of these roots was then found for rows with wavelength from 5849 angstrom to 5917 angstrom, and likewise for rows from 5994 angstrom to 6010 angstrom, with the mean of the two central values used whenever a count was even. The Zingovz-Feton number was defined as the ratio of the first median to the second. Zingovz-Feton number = 0.956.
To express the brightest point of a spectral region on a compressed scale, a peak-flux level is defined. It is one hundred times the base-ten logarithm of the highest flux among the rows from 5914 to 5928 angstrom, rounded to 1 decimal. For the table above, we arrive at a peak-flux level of 69.7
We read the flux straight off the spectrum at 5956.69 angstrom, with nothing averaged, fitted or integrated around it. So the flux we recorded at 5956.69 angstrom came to 4.822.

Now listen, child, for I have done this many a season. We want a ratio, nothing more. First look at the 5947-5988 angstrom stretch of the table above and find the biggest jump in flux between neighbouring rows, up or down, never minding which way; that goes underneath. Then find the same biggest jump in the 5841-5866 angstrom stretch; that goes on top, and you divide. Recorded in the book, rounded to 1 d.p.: 1.0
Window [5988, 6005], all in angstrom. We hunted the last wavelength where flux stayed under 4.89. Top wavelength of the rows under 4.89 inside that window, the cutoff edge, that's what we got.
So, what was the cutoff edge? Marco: 5992.46 angstrom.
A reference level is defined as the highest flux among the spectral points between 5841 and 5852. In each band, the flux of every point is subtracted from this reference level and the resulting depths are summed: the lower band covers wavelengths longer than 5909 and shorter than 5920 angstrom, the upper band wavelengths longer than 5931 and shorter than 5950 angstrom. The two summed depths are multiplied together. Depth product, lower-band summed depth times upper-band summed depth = 7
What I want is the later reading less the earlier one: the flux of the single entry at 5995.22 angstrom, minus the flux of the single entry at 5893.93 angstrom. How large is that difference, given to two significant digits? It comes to 1.5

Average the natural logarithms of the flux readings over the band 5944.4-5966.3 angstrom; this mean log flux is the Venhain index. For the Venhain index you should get 1.59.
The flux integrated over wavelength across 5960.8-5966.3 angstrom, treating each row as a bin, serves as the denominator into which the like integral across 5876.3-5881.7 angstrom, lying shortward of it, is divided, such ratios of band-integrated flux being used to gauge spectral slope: 0.99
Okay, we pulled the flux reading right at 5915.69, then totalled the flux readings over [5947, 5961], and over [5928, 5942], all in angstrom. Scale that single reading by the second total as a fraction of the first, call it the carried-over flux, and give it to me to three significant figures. 4.29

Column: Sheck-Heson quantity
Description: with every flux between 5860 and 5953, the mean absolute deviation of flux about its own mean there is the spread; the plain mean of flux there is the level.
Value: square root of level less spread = 2.04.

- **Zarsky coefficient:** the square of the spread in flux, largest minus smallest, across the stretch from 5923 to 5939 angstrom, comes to 0.17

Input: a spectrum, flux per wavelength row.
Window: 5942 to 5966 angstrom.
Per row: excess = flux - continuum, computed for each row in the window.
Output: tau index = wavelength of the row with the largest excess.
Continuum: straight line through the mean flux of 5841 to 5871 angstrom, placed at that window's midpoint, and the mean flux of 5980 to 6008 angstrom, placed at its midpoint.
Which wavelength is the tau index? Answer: 5964.93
